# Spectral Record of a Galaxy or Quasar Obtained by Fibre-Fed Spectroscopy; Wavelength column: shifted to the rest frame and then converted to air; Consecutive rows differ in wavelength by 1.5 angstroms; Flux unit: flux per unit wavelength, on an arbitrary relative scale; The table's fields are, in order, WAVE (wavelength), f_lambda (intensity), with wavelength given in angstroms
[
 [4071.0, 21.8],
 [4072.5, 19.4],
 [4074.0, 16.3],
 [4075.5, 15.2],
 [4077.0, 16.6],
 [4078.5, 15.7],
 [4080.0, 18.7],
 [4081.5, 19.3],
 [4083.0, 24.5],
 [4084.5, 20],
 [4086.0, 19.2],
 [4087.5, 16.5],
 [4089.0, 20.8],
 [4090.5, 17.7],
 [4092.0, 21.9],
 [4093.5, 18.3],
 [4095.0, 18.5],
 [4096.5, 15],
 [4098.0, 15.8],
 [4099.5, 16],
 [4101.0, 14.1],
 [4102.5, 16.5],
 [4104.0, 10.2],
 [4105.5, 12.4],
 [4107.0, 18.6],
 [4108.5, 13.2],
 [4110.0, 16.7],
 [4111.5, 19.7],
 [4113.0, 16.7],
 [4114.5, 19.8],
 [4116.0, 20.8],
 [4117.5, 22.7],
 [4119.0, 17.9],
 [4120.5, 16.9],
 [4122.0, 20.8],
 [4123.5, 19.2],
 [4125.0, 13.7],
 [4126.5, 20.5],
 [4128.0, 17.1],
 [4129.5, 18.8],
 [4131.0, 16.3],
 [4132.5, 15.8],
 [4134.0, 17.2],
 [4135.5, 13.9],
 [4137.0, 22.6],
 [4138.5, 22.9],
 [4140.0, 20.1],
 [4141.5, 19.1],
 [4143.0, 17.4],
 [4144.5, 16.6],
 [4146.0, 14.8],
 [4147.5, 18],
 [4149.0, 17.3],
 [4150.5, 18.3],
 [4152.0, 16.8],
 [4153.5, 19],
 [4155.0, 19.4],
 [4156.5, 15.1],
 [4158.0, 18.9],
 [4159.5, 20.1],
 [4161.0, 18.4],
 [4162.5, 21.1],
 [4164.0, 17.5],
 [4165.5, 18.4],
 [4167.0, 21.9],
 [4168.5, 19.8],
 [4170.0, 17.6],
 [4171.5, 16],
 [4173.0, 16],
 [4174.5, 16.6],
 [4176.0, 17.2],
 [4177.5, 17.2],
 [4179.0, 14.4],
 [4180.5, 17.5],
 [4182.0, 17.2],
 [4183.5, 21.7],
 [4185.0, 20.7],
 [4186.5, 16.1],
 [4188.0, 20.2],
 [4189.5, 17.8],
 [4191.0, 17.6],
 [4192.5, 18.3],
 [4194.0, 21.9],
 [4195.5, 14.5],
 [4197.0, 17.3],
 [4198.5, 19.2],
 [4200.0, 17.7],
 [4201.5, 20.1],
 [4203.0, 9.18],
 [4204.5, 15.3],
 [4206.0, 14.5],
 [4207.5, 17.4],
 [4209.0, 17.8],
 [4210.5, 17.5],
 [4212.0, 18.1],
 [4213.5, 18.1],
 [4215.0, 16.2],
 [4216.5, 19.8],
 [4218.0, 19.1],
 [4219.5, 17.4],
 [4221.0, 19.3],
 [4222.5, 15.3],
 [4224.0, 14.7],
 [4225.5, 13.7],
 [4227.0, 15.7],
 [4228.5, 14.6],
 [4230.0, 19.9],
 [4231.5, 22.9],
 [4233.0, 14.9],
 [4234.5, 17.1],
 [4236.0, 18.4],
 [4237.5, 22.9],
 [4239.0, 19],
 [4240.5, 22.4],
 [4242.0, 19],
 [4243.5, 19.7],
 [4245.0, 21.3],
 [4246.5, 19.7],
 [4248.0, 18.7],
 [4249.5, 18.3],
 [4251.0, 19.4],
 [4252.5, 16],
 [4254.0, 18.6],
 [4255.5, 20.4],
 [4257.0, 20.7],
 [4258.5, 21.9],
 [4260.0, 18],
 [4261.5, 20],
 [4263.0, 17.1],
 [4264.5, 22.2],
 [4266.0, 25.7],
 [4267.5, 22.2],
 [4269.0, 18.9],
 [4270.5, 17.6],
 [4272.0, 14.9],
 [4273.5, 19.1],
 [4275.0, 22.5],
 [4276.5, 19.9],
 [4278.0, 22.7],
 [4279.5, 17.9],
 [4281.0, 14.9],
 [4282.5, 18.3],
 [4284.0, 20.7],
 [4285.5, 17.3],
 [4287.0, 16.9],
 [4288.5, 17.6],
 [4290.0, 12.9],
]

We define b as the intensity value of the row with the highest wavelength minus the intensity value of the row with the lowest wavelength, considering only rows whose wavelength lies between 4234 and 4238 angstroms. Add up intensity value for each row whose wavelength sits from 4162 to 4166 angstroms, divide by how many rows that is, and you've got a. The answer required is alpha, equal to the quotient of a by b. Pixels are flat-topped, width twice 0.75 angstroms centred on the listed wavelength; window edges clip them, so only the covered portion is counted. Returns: 3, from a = 19.0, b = 5.8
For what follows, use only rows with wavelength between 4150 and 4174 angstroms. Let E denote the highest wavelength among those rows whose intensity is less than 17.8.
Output 4173.0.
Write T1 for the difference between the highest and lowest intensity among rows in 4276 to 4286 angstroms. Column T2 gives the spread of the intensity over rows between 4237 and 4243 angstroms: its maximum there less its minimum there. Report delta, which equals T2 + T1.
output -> 12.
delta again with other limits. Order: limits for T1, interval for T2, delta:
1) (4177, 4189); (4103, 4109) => 16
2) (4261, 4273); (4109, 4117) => 15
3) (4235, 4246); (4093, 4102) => 9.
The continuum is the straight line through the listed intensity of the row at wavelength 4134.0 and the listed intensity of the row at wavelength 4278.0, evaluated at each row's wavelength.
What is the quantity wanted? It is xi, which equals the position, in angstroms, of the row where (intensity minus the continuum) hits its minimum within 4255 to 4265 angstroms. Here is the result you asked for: 4263.0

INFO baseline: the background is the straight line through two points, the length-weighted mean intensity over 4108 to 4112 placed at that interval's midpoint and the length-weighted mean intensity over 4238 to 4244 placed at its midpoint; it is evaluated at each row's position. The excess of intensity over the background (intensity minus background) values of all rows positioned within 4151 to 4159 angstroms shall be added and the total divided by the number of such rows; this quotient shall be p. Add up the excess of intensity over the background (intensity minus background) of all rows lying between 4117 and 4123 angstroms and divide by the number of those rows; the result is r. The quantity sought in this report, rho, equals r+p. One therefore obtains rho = 2.8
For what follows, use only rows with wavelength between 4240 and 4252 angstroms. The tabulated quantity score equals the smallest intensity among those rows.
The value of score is 18.3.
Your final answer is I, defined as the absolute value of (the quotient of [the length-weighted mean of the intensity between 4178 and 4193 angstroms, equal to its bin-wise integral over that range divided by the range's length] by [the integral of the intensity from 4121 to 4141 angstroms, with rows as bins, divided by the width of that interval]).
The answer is 0.99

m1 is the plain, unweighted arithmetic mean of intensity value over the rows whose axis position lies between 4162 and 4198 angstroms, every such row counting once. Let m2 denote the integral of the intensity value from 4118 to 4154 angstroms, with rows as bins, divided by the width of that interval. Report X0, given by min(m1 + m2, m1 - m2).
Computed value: 0.1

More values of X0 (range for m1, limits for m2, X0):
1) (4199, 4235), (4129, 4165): -1.2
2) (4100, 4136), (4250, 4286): -2.4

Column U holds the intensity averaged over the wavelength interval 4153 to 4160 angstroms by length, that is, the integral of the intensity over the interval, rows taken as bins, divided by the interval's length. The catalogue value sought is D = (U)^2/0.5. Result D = 679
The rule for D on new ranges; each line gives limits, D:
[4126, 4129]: 696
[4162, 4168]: 774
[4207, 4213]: 629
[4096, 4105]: 422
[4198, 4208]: 518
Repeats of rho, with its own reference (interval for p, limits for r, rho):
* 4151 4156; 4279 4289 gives -3.0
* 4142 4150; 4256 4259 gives 0.0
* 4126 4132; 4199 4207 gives -2.6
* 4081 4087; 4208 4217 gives 3.5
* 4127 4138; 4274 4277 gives 0.3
